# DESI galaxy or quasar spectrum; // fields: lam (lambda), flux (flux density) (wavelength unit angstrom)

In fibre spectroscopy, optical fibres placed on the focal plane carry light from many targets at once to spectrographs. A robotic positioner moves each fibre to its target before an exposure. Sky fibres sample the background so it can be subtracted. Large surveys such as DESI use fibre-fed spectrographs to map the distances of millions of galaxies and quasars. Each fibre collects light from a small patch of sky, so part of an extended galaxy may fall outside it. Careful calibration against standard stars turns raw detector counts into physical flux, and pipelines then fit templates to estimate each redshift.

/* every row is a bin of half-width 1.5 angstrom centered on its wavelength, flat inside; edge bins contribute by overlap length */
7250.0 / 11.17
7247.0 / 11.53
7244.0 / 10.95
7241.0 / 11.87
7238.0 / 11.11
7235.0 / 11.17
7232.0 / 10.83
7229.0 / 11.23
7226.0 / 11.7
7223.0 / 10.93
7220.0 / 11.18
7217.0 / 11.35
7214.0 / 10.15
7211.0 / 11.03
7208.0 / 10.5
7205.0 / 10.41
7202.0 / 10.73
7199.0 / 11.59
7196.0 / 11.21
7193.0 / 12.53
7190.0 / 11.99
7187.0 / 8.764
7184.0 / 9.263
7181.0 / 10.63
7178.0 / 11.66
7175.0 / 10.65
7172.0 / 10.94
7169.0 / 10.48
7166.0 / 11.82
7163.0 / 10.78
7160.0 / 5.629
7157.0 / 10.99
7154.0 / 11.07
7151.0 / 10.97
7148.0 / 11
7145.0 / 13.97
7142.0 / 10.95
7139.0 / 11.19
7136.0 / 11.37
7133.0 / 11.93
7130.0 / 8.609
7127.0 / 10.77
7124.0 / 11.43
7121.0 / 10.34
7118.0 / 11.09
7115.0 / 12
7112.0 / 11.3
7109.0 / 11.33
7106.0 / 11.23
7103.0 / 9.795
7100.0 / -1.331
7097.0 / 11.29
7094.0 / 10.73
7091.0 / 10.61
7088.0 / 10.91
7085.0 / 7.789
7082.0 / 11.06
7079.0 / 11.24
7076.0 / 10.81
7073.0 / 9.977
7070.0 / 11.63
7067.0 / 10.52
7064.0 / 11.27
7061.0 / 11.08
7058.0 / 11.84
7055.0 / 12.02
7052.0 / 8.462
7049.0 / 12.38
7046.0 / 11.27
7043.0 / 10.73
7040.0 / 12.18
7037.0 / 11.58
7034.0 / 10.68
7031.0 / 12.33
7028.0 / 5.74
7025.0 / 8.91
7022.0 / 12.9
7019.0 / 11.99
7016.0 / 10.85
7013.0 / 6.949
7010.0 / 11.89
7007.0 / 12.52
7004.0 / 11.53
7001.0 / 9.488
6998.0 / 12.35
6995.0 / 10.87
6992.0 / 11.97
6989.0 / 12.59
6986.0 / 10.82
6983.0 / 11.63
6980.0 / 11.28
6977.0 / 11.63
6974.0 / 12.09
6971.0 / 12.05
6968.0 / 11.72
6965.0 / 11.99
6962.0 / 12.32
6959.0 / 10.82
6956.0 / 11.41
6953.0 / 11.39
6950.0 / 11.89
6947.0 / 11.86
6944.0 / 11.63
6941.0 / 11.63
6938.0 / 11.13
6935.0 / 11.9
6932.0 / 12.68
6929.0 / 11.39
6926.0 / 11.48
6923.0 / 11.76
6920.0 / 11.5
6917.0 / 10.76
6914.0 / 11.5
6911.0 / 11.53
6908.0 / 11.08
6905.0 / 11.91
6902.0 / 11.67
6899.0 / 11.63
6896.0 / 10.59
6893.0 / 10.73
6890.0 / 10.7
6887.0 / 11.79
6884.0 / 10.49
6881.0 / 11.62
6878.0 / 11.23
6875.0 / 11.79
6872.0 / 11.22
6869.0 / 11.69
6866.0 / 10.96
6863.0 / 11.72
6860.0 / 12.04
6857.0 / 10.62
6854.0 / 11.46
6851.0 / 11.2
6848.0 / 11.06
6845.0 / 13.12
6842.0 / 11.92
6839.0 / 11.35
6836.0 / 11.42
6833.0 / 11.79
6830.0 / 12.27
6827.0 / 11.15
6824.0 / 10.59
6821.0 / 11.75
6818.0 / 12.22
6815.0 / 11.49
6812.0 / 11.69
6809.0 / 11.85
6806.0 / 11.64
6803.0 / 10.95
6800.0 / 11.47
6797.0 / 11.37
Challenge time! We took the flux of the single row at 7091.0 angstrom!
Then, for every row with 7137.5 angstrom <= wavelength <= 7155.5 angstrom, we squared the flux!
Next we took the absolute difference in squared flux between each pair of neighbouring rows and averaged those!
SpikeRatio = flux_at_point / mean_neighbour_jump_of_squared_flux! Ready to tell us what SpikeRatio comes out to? 0.34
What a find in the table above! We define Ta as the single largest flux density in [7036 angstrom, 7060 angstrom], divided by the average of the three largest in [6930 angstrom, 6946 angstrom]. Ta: 1.03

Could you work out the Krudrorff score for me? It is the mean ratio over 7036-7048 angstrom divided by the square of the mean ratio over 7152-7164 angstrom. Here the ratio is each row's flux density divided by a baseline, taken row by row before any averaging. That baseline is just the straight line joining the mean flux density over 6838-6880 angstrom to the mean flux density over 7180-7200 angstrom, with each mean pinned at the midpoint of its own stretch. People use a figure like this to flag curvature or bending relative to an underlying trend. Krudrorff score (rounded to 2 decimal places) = 1.32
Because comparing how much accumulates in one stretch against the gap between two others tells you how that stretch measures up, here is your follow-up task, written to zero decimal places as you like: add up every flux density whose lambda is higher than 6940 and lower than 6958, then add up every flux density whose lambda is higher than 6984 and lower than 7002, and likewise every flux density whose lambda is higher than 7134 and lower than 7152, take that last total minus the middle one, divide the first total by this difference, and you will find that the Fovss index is 51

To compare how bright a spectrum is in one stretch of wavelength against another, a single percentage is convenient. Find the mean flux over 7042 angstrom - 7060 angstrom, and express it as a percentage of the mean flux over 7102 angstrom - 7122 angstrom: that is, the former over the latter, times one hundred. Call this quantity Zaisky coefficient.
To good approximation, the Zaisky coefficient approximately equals 101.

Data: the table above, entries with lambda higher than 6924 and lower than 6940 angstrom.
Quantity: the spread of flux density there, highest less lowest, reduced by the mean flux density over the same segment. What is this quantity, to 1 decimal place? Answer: -10.2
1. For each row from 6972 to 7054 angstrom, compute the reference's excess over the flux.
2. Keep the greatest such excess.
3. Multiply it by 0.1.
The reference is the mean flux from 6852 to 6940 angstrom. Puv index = 0.57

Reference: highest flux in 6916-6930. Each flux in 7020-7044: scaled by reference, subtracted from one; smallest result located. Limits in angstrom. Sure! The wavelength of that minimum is 7022.0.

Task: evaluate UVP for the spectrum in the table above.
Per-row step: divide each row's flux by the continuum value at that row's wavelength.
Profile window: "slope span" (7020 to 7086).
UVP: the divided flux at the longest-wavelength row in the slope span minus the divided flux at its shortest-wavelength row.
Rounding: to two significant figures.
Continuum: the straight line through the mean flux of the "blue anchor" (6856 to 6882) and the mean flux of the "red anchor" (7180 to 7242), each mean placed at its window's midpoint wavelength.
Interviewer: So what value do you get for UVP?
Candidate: -0.45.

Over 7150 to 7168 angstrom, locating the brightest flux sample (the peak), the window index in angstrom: 7166.0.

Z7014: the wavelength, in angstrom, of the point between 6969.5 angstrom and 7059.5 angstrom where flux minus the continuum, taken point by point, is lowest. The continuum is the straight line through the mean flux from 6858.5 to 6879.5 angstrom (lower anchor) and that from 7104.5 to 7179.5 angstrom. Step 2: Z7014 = 7028.0 angstrom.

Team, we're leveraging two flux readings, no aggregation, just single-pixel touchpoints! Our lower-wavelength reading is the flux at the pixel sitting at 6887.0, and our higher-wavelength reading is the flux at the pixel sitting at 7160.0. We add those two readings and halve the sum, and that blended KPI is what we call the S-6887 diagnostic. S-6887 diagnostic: 8.7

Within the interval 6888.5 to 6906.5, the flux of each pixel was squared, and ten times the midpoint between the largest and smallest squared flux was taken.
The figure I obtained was 1270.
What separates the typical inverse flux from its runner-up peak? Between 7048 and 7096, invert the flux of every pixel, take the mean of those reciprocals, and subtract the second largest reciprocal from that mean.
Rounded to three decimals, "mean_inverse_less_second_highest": -0.024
